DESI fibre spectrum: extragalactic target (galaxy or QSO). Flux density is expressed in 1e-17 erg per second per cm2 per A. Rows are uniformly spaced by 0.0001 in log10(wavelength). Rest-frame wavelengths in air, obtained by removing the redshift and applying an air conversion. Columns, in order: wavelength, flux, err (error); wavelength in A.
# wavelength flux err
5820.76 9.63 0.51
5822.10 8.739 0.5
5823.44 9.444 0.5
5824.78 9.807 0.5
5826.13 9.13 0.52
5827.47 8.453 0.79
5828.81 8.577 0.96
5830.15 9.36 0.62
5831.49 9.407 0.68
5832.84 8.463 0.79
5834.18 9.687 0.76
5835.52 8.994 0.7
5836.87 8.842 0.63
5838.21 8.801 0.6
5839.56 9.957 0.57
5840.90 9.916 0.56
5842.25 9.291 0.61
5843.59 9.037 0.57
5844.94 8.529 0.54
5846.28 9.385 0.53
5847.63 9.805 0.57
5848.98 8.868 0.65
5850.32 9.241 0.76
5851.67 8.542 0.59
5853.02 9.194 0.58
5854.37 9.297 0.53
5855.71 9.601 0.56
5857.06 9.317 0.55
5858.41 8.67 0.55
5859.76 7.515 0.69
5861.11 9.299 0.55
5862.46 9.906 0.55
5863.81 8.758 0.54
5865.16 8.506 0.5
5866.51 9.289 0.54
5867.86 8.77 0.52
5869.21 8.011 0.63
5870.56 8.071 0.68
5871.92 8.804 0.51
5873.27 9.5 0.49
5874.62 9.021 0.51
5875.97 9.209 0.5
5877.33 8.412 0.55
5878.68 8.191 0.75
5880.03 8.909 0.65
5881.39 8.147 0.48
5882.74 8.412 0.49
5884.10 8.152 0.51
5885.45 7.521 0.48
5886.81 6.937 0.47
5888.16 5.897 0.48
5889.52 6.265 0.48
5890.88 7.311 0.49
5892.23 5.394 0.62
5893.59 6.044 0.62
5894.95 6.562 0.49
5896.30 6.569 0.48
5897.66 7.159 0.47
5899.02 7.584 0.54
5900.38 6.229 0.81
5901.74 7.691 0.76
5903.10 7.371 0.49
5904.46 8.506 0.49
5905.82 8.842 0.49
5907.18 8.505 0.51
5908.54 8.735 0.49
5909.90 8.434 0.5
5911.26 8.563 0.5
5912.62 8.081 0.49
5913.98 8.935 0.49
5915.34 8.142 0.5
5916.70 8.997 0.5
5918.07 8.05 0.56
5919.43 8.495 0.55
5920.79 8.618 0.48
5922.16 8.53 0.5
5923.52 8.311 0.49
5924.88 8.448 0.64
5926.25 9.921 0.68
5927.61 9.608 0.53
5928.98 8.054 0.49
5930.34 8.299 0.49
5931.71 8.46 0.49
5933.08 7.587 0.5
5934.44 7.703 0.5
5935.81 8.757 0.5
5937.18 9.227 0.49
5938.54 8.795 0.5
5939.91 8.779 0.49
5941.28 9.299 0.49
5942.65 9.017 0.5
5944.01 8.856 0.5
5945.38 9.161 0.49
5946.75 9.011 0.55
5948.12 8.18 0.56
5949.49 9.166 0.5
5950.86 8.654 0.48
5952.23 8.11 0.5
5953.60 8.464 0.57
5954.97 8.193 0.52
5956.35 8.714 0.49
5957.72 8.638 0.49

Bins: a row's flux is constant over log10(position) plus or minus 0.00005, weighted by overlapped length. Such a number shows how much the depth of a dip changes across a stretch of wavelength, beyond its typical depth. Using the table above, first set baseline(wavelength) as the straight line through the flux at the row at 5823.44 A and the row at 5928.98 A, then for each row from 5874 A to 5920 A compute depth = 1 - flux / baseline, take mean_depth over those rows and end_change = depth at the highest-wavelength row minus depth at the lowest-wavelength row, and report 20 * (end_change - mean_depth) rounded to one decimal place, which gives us -1.8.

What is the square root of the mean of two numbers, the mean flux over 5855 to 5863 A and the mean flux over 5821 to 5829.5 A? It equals 3.01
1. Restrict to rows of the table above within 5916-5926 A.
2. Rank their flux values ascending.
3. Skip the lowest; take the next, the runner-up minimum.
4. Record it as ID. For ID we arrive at 8.311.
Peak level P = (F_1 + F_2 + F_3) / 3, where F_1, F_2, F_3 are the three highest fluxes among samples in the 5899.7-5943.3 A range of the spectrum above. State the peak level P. 9.6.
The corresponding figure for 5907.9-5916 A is 8.7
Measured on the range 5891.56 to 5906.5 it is 8.3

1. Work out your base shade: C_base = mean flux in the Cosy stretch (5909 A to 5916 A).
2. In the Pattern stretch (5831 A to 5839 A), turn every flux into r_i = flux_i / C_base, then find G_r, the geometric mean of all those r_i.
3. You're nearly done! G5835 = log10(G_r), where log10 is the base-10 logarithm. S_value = 0.029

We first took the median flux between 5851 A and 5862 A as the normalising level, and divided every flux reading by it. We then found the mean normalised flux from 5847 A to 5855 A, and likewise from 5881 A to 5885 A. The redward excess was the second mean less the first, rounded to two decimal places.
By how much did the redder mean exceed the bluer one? -0.10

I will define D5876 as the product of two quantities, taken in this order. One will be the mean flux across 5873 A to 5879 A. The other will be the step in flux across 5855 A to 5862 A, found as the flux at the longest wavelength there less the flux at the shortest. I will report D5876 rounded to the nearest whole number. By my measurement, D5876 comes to -3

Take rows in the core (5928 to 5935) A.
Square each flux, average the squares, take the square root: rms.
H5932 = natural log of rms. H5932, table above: 2.08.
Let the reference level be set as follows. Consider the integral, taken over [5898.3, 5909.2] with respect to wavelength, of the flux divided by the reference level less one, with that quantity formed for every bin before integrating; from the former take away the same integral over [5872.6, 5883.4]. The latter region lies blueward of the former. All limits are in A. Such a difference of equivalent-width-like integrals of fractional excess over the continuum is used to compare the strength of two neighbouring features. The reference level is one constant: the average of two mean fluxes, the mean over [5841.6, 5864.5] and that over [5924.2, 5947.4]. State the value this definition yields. -1.0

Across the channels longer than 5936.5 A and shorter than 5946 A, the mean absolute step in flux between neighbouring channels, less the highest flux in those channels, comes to -9.0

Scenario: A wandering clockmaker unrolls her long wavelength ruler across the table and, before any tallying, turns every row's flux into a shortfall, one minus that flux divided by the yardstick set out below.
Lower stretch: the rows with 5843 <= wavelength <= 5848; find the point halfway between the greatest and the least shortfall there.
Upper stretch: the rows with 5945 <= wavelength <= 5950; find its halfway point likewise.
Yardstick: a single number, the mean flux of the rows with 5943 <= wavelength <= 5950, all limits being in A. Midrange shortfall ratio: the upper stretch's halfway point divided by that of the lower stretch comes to -0.7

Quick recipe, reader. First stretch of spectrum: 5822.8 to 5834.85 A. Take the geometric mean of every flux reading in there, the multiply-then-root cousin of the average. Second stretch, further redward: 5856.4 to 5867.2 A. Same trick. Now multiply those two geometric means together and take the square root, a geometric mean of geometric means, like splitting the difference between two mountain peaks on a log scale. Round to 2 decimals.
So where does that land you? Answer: 9.01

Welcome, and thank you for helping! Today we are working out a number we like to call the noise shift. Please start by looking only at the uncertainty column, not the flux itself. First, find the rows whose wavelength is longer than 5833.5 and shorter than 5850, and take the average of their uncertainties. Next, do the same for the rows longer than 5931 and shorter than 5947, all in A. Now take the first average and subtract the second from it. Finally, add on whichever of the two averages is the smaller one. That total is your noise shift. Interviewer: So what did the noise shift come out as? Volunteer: 0.61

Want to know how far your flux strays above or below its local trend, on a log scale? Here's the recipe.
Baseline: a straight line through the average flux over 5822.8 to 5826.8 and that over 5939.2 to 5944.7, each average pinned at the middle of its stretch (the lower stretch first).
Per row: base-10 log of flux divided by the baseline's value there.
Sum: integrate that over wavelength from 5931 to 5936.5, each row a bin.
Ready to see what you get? -0.25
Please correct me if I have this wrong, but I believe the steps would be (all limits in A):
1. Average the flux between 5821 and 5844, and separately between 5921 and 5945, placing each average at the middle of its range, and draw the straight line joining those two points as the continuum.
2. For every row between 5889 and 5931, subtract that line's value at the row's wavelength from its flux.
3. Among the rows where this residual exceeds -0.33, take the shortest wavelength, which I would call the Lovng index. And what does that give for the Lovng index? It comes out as 5904.46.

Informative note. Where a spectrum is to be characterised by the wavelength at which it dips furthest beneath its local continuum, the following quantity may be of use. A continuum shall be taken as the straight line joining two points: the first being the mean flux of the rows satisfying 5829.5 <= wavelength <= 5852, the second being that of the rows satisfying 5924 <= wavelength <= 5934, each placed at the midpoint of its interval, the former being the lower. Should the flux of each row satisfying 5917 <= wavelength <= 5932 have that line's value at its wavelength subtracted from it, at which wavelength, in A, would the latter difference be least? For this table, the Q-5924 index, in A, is 5918.07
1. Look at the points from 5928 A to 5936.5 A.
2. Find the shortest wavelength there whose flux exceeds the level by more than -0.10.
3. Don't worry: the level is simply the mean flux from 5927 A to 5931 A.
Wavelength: 5935.81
